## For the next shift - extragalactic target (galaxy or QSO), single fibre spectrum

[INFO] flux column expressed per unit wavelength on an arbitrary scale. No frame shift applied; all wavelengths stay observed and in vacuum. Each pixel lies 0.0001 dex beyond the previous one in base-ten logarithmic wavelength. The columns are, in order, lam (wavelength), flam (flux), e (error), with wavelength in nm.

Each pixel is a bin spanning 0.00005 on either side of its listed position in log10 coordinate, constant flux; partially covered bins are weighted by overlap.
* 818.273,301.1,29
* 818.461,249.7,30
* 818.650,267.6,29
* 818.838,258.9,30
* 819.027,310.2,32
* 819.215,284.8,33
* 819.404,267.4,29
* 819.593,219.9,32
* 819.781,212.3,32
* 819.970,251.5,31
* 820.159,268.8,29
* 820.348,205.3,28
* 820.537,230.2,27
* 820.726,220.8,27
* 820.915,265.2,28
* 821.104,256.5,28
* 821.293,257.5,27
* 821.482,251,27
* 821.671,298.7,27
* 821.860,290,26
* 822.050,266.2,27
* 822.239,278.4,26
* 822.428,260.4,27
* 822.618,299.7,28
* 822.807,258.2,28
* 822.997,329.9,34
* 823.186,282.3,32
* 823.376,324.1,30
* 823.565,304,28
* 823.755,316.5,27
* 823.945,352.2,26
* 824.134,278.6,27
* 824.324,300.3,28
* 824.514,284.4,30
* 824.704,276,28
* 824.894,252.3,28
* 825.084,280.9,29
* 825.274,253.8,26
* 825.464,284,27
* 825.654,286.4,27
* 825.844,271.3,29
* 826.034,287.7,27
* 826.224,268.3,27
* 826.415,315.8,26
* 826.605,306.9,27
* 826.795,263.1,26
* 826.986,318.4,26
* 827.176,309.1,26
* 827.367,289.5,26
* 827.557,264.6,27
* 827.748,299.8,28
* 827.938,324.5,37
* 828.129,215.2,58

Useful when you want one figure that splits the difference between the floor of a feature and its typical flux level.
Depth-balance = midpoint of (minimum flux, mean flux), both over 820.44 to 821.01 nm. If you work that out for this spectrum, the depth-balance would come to 230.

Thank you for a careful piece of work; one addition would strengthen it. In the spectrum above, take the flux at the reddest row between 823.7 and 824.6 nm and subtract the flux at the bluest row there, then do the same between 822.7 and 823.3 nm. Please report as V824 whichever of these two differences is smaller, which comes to -32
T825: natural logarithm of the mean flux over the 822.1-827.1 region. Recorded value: 5.67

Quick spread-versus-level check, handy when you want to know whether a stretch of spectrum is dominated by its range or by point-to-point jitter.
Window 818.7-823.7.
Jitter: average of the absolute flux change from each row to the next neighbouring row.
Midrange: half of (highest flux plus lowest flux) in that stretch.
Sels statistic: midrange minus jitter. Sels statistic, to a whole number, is 238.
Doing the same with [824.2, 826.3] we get 258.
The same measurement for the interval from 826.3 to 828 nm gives 266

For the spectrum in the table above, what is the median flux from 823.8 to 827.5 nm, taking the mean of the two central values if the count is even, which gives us 284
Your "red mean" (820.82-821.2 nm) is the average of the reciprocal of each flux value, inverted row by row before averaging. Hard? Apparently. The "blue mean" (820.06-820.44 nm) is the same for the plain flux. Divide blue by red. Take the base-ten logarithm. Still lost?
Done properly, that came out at 4.79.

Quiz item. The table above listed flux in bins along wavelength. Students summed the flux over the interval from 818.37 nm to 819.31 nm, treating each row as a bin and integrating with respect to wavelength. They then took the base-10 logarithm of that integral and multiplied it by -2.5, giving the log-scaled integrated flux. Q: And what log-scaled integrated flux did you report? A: -6.03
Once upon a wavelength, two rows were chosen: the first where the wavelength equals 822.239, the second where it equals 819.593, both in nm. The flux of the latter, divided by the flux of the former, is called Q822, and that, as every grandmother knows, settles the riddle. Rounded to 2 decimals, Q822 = 0.79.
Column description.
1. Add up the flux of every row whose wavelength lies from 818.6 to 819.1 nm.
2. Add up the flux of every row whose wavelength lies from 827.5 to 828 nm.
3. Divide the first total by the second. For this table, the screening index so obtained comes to 0.941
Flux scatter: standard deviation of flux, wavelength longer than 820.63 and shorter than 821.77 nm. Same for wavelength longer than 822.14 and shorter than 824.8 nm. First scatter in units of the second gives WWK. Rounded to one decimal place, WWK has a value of 0.9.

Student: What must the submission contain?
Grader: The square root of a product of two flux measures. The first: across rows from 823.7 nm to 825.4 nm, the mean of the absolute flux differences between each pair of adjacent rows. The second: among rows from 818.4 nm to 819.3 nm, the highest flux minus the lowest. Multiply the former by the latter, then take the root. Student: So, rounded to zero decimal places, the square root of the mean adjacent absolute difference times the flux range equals 42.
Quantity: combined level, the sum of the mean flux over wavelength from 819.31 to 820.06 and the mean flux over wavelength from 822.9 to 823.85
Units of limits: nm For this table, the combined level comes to 549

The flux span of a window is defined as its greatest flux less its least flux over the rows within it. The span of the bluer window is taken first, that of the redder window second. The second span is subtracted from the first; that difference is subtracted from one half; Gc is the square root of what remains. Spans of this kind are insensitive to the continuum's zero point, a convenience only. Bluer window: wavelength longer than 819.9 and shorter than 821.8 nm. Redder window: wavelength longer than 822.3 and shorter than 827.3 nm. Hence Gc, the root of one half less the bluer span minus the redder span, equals 2.6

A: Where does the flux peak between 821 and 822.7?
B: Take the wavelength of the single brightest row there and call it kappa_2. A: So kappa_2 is 822.618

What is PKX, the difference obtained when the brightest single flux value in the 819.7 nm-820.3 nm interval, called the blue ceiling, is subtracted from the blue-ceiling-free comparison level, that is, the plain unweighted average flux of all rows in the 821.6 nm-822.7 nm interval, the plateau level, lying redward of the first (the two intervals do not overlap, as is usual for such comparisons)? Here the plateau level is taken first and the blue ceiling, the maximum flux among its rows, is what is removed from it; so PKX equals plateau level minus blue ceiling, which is 13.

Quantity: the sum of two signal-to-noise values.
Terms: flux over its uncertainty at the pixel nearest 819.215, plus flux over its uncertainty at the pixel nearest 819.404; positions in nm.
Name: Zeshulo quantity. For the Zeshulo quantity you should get 17.9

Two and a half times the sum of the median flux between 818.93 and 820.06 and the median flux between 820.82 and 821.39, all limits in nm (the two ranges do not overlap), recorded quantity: 1292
